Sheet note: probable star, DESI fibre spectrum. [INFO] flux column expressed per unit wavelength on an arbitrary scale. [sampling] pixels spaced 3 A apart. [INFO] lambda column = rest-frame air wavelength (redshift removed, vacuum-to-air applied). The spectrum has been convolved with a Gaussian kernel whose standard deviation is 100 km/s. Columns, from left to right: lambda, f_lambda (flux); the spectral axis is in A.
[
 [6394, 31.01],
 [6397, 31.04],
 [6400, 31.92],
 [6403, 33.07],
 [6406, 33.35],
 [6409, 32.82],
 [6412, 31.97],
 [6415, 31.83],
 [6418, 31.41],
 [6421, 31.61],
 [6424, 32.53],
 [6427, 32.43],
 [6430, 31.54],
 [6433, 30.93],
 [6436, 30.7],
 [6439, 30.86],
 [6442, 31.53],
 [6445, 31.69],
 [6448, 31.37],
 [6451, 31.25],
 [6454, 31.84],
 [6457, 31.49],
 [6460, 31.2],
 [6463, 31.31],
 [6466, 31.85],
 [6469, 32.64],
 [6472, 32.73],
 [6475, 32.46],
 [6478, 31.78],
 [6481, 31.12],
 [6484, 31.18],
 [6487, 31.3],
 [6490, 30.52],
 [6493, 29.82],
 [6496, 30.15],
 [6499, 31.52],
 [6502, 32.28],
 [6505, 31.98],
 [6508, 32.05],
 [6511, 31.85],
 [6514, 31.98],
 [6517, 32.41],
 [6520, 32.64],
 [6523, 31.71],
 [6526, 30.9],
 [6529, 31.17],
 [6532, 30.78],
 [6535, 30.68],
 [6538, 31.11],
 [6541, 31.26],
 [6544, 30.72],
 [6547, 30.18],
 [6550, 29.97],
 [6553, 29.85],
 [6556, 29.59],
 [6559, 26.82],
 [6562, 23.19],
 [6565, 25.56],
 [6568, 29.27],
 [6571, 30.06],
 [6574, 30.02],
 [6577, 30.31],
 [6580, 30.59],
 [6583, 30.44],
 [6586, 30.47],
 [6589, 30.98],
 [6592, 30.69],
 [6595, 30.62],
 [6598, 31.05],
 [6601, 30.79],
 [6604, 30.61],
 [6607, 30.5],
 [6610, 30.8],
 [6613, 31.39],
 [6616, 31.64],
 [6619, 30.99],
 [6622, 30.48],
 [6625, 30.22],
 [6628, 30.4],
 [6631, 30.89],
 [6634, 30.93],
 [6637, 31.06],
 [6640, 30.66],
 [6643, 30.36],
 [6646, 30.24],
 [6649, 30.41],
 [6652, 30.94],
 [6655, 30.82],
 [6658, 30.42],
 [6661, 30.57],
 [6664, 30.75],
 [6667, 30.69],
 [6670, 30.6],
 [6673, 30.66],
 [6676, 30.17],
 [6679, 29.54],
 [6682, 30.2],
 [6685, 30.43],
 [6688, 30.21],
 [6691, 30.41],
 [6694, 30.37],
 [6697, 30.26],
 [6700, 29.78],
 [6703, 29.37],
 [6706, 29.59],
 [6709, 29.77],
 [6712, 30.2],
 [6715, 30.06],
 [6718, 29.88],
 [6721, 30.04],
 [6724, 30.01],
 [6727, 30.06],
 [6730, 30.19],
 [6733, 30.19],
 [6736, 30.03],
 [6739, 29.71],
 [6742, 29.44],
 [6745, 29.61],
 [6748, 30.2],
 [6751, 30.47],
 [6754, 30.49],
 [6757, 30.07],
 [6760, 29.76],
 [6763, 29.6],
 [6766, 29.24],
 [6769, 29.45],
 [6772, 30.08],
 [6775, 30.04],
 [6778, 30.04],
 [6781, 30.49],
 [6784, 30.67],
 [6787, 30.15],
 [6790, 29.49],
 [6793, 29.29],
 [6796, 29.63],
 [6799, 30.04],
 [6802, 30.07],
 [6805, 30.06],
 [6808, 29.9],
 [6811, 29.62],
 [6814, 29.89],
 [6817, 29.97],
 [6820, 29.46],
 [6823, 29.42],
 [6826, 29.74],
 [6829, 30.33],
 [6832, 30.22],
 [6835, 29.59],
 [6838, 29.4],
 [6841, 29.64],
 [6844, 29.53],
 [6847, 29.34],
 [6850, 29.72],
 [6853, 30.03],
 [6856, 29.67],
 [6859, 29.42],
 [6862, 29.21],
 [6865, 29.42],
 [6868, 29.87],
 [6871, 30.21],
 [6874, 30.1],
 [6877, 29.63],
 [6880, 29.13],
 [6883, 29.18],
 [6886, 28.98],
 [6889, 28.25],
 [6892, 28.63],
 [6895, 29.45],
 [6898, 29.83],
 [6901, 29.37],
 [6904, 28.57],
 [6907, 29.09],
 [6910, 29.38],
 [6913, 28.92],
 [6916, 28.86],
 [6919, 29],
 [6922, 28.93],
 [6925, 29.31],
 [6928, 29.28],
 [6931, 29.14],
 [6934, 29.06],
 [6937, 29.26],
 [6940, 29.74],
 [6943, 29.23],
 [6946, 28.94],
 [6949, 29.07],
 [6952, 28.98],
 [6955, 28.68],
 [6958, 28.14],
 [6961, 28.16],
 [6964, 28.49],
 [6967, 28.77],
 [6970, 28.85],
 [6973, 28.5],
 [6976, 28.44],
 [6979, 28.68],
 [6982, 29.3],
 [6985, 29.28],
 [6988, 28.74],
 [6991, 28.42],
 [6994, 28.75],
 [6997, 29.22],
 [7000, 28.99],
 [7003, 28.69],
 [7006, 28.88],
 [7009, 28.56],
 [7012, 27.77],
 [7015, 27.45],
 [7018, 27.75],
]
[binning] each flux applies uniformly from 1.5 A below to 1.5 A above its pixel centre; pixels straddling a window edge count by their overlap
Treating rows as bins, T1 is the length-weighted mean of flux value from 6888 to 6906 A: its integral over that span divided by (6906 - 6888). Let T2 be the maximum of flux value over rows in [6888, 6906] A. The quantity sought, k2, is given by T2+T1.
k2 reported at 58.9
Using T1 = 29.0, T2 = 29.83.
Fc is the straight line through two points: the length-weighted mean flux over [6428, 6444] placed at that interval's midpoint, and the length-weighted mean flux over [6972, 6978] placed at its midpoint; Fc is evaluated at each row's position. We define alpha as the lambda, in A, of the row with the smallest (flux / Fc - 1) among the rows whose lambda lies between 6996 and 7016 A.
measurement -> 7015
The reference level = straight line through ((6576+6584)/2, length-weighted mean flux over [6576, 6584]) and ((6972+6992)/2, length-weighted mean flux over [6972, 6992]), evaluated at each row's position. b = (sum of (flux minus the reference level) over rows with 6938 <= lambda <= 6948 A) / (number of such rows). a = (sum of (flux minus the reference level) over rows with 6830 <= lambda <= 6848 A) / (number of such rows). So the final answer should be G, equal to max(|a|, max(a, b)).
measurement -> 0.36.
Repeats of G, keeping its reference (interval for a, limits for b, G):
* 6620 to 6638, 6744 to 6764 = 0.41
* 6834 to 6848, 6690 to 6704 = 0.13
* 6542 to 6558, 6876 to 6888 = 0.52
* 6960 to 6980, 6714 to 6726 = 0.28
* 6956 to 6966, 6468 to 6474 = 1.77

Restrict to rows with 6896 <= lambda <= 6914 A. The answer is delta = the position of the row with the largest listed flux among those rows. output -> 6898 A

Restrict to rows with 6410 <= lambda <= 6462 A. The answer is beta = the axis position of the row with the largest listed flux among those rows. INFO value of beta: 6424 A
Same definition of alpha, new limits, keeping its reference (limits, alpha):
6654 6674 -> 6658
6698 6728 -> 6703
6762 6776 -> 6766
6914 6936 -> 6916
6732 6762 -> 6742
